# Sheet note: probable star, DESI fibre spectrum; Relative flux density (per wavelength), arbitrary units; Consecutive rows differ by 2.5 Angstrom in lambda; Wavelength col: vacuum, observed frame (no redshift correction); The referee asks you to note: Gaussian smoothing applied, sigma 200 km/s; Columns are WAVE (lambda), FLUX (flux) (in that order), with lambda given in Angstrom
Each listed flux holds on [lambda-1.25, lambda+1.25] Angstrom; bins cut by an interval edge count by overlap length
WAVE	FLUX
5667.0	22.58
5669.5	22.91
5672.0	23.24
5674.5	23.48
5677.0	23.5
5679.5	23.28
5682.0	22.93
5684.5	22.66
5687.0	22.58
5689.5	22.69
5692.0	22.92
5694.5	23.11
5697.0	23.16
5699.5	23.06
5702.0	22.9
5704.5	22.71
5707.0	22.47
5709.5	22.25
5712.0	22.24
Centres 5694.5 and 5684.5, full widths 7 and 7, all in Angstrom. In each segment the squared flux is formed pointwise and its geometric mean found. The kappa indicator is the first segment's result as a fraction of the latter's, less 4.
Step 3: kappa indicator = -2.97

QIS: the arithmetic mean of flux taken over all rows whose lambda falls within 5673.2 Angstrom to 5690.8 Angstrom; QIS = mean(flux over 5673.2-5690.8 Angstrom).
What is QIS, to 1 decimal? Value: 23.0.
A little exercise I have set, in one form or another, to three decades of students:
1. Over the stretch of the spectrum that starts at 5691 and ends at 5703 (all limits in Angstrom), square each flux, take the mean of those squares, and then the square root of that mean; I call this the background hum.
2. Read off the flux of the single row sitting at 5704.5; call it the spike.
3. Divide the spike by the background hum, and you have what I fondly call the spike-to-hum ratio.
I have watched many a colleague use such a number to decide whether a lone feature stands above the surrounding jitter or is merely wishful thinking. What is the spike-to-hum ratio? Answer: 0.99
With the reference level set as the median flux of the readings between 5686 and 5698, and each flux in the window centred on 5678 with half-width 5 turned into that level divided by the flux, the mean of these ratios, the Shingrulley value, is 0.98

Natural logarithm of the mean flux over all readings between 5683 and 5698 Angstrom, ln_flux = 3.13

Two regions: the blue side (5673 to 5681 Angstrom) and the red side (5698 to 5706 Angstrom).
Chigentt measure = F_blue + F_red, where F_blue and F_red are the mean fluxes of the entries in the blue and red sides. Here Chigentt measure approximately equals 46.3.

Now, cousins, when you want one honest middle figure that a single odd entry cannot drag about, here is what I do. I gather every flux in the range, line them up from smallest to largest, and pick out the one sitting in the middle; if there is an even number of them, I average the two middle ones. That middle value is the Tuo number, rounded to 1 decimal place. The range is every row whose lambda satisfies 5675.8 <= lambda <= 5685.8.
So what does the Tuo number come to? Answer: 23.1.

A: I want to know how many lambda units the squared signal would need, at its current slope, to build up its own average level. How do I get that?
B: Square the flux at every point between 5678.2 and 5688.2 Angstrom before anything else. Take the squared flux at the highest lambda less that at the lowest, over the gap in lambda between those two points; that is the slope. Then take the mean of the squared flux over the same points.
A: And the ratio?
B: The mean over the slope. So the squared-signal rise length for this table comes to -122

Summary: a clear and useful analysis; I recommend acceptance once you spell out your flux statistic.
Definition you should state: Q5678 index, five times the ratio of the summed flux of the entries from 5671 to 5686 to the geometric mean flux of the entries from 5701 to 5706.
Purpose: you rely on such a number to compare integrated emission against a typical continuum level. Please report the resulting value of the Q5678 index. 30.5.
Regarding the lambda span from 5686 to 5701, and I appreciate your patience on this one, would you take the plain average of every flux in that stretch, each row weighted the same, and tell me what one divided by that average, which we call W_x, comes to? 0.0436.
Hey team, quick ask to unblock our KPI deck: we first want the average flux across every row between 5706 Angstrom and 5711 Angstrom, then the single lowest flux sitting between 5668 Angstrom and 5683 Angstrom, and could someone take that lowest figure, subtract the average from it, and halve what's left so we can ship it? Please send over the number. 0.28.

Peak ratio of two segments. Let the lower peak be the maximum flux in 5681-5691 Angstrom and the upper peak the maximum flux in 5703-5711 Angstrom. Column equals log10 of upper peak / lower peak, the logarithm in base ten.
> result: -0.0042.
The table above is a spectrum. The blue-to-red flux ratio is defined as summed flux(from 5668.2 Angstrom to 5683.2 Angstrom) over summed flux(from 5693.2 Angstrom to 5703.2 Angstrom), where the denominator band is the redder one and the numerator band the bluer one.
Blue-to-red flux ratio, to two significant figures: 1.5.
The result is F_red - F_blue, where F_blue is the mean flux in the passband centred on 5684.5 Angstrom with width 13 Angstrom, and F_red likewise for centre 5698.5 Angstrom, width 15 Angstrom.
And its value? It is 0.1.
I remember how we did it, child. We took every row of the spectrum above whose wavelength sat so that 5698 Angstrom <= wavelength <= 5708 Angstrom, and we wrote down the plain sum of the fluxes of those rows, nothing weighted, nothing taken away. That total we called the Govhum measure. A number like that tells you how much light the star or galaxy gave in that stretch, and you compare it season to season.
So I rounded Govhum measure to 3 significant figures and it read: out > 91.1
